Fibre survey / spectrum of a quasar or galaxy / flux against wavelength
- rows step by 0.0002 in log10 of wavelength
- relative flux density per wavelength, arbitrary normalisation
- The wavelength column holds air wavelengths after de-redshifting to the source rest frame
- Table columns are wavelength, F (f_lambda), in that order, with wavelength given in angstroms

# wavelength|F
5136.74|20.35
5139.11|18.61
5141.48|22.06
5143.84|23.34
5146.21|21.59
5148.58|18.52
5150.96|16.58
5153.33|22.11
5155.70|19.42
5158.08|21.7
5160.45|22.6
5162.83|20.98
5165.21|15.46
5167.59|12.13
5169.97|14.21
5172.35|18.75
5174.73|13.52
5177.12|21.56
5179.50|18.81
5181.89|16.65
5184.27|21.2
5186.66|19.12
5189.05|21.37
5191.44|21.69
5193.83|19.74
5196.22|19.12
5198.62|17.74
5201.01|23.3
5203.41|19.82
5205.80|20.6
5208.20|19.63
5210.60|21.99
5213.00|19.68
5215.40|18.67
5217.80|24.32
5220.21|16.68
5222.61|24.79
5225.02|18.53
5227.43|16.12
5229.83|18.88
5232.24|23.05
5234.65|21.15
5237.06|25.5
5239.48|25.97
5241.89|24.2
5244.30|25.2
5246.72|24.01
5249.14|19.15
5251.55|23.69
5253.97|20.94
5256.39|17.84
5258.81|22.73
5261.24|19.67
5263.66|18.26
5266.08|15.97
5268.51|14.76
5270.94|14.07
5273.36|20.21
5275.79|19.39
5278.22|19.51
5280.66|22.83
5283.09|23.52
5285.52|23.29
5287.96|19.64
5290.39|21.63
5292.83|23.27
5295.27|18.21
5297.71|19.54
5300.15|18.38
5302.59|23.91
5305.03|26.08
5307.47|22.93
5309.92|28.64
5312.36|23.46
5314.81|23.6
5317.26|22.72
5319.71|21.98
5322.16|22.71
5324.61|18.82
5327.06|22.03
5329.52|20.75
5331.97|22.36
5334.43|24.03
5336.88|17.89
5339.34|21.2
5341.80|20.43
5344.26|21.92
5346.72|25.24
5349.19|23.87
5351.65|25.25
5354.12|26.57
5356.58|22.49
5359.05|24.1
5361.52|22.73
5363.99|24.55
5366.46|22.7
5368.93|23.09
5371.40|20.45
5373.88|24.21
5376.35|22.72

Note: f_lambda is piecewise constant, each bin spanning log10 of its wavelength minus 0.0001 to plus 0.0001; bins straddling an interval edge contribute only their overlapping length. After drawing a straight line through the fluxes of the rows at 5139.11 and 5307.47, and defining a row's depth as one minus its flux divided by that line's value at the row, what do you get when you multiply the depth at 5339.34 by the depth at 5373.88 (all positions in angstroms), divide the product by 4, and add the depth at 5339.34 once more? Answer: 0.11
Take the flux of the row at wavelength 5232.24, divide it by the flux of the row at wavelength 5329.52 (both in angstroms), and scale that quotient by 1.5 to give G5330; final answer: 1.7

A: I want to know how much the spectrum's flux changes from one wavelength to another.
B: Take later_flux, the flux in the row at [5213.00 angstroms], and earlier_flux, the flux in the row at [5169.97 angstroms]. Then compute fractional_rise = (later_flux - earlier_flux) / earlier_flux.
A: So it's 0.38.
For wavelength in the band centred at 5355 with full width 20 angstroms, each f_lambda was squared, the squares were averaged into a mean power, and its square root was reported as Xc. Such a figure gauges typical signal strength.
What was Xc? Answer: 24.4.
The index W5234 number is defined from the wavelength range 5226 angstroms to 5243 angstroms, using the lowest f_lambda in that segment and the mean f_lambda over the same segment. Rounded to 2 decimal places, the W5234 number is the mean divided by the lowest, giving 1.37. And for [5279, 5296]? 1.20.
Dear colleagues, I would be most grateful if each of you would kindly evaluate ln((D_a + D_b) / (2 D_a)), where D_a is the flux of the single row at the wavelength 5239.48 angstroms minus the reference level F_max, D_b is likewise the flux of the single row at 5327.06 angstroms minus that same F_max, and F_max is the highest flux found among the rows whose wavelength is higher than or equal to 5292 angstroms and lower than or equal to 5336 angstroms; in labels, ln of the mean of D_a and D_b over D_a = 0.6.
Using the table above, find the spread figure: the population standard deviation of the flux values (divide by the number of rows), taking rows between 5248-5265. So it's 2.1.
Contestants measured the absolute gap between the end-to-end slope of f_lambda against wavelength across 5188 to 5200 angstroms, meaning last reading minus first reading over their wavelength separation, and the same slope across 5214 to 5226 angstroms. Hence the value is 0.4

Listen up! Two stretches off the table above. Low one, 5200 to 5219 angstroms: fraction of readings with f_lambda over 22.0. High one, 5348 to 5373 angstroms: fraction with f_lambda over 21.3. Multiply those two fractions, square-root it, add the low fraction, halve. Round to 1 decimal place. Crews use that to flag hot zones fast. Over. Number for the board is 0.4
